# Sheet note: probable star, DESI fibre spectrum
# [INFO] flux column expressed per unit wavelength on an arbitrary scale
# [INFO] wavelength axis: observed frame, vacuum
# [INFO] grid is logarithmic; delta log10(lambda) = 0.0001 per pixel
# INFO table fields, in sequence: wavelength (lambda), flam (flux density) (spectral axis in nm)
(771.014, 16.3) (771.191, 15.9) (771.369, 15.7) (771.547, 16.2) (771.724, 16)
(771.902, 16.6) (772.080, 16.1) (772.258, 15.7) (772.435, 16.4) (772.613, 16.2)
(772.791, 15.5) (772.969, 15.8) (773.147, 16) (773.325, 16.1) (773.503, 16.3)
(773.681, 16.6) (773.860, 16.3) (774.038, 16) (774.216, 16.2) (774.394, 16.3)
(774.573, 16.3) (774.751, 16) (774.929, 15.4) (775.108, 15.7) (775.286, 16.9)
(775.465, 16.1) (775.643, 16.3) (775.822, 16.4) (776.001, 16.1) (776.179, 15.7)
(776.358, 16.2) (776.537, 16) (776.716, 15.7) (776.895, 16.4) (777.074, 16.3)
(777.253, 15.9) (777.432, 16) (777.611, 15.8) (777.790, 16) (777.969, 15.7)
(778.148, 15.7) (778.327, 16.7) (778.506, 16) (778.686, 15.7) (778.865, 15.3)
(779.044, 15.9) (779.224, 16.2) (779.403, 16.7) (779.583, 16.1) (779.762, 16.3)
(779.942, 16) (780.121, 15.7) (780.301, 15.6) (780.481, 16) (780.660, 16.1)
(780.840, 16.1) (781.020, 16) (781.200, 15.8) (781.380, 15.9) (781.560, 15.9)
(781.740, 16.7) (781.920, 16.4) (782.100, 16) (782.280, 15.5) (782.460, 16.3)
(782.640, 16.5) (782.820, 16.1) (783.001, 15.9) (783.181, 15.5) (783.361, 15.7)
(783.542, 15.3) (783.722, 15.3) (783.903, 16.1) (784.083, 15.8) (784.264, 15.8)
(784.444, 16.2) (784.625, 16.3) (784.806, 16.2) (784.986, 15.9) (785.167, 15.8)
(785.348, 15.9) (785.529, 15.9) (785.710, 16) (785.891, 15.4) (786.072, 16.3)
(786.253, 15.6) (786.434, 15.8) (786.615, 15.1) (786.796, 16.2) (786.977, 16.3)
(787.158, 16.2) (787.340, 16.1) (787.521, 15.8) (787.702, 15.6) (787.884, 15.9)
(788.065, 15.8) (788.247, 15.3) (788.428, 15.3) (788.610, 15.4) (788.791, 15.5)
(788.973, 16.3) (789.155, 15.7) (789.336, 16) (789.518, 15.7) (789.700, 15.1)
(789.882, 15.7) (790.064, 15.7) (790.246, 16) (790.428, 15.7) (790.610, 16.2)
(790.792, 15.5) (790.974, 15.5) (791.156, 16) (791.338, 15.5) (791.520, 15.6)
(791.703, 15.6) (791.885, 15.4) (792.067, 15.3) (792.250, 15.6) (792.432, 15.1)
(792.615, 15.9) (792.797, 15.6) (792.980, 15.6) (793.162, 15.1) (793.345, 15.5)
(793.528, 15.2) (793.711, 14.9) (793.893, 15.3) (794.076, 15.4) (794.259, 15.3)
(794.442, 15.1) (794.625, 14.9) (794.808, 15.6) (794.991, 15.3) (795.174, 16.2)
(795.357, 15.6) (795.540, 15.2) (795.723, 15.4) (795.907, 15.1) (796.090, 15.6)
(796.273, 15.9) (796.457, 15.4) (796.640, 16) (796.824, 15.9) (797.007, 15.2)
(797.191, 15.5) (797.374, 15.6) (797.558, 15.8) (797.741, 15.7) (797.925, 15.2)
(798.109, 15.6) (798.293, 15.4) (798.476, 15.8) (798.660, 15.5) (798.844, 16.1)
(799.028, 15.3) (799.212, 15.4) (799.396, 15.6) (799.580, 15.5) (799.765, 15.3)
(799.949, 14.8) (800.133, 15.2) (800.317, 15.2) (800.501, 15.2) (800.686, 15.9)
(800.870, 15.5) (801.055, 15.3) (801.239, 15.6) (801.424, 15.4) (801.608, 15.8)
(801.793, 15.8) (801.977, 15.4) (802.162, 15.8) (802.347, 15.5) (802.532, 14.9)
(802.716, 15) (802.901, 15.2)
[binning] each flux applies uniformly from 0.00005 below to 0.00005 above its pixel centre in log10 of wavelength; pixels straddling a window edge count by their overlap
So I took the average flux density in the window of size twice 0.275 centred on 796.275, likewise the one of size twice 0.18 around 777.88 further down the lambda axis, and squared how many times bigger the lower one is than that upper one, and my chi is 1.03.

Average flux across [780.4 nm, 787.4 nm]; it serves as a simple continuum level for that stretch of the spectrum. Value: 15.95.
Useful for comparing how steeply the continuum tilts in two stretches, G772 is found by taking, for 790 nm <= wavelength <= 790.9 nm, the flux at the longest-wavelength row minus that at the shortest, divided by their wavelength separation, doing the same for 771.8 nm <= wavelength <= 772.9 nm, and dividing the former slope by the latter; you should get 0.2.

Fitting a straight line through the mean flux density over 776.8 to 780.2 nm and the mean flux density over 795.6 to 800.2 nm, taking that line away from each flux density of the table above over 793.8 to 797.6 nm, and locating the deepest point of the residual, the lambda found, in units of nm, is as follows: 794.625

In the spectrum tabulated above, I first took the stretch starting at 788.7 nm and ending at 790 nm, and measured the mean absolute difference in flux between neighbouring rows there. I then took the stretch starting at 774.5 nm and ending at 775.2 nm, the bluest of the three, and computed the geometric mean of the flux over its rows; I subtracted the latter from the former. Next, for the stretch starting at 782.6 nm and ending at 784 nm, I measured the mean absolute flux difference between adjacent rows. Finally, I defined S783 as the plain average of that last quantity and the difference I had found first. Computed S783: -7.49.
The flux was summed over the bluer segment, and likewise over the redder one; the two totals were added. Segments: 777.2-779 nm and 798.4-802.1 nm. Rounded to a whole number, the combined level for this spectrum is 468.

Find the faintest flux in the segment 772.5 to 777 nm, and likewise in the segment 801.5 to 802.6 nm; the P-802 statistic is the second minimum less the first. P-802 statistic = -0.50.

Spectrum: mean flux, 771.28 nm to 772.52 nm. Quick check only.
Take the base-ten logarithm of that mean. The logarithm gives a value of 1.21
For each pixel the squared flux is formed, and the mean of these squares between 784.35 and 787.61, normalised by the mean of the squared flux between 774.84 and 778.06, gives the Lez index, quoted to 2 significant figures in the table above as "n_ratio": 0.99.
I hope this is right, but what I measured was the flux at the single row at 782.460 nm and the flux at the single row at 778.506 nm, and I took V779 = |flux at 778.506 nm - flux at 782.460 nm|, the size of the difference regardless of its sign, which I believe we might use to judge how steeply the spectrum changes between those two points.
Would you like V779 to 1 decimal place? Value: 0.3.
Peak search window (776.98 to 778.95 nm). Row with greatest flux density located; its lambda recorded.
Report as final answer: 778.327 nm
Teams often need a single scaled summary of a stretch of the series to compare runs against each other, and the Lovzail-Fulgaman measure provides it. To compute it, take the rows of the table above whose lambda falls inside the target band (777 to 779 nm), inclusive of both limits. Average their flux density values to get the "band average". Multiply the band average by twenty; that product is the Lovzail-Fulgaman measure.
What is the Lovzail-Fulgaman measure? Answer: 318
